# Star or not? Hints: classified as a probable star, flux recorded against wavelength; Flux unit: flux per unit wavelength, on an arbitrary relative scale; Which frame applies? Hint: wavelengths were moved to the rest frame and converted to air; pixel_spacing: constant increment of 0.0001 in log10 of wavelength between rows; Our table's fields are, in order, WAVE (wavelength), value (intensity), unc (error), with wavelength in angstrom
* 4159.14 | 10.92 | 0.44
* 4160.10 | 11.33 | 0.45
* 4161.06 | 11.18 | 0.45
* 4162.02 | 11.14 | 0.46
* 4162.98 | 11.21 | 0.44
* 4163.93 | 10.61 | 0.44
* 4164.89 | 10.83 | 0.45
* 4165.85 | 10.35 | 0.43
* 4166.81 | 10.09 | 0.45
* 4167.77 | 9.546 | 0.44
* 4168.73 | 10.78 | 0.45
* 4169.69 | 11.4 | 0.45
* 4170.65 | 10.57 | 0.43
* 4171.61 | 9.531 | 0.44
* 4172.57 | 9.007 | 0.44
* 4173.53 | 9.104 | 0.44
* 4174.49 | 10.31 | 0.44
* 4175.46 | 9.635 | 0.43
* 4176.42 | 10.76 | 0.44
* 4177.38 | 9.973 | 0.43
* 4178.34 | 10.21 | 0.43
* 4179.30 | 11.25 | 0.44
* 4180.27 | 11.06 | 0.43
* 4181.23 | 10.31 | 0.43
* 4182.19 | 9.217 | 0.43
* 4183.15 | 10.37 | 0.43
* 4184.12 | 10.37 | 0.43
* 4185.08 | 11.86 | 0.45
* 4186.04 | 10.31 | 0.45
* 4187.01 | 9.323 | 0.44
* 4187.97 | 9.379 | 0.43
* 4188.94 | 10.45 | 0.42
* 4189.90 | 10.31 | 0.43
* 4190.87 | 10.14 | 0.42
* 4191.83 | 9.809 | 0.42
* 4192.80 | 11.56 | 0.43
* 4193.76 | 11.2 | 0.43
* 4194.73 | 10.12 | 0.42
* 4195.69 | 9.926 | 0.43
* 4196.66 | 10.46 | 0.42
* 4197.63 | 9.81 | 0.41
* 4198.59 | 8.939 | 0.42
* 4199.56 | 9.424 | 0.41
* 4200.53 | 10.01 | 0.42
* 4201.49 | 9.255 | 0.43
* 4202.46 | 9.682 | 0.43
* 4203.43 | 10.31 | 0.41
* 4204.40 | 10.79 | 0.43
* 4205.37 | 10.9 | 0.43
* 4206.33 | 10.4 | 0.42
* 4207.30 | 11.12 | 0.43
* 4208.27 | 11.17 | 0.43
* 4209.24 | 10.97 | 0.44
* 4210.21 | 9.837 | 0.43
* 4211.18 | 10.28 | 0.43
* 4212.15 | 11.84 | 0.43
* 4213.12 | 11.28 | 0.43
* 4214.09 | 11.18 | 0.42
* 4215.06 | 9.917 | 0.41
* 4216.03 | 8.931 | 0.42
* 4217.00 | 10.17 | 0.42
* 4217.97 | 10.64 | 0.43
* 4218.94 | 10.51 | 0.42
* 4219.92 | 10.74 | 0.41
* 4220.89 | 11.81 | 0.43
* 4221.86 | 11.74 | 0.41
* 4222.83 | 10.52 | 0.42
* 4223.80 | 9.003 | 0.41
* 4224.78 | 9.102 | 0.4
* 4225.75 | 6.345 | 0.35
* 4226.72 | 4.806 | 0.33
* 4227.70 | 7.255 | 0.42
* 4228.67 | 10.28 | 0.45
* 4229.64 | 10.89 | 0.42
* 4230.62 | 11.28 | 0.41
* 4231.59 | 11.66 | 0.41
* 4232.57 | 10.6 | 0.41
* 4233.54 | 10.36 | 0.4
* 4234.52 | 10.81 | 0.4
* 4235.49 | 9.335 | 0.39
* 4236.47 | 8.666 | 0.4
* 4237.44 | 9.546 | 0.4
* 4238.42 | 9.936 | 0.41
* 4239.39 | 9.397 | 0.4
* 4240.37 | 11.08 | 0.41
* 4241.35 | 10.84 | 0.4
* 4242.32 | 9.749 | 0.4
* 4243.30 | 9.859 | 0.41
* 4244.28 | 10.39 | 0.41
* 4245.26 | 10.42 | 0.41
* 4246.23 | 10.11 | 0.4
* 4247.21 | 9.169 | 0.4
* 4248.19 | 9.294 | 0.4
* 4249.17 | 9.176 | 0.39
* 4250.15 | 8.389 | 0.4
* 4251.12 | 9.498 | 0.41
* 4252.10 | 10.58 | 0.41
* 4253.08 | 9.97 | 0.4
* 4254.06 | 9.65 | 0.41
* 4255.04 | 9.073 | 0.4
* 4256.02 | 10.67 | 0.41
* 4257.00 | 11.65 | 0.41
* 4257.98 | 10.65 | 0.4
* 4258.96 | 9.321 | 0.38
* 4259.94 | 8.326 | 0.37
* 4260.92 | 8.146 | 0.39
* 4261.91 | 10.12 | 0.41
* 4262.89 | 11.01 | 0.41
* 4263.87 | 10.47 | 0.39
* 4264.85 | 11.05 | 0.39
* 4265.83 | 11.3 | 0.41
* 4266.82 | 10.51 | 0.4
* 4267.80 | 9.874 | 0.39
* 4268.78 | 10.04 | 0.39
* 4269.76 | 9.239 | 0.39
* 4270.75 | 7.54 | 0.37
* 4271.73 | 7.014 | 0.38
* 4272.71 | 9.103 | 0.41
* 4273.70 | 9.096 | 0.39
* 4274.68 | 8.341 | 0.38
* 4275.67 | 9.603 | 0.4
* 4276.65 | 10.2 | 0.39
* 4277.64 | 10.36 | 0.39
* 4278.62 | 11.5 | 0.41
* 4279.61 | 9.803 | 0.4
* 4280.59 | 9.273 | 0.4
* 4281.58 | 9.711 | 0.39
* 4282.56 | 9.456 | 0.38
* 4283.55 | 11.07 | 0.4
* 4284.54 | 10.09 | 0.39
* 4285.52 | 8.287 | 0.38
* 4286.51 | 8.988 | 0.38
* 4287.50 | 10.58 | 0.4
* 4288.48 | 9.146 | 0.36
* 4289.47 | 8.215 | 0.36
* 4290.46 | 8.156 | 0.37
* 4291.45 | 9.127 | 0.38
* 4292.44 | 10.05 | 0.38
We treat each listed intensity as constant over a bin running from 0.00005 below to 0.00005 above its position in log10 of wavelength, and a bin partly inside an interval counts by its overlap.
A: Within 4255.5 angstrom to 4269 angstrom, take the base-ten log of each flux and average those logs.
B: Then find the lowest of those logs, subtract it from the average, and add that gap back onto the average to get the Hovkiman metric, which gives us 1.10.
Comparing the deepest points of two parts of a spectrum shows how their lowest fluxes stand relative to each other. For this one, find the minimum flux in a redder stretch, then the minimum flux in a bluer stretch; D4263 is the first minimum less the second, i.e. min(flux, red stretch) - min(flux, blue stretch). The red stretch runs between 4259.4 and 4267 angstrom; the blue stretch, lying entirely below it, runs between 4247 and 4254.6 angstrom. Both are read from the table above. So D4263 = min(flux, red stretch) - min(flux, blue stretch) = -0.2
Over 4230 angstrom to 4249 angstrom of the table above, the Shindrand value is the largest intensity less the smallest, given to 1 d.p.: 3.0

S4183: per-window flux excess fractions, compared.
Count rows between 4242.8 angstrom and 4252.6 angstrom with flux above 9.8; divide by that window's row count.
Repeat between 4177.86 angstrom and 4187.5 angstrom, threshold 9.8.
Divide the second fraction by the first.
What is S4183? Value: 1.6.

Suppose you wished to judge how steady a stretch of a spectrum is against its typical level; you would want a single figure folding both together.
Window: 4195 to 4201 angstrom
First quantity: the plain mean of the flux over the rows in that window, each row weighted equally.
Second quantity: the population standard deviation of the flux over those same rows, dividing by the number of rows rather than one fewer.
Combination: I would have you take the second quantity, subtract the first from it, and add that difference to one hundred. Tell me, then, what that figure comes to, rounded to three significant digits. 90.7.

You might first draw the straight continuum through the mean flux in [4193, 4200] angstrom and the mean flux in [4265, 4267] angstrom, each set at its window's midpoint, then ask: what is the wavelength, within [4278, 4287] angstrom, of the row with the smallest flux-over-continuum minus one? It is 4285.52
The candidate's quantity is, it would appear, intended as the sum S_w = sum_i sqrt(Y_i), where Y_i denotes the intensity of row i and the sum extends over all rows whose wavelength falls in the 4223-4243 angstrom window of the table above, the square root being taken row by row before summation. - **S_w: 61.5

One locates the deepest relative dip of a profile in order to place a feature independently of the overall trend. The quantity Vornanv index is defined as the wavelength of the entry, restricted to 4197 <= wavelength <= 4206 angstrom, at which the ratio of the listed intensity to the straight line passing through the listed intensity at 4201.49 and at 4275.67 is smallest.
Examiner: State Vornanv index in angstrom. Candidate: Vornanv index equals 4198.59 angstrom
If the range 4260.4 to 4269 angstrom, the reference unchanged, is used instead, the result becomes 4260.92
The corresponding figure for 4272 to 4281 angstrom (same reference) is 4274.68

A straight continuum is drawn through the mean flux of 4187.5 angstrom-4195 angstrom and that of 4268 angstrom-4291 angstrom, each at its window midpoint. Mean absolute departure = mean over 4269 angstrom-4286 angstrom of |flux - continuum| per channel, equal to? 0.88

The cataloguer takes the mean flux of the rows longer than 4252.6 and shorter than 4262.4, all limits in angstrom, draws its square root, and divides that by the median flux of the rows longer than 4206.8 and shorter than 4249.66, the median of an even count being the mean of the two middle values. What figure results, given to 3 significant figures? 0.303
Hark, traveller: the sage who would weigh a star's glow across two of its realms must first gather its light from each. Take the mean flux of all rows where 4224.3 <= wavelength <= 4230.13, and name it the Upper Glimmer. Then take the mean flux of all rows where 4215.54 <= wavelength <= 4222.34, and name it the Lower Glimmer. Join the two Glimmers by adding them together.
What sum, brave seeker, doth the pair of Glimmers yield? 18.8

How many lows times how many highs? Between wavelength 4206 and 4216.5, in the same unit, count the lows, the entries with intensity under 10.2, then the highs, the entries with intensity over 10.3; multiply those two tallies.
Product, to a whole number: 21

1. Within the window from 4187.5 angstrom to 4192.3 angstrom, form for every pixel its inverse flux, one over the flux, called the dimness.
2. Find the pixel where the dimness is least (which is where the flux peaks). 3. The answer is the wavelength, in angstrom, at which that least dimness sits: 4188.94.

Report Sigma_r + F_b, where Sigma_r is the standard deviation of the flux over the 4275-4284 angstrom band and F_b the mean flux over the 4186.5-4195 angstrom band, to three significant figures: 11.0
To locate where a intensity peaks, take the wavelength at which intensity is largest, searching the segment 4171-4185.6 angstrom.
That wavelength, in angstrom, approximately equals 4185.08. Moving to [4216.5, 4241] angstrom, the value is 4220.89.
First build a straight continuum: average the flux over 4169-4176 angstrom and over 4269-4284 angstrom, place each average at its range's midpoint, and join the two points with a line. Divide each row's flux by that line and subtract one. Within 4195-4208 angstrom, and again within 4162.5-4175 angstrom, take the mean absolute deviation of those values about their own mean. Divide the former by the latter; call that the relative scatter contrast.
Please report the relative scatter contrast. 0.92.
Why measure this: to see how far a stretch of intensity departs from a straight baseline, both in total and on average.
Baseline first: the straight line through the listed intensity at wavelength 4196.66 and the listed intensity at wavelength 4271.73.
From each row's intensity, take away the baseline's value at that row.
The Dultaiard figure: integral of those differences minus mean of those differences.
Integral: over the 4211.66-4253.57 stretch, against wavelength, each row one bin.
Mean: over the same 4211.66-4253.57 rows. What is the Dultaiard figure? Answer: 46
